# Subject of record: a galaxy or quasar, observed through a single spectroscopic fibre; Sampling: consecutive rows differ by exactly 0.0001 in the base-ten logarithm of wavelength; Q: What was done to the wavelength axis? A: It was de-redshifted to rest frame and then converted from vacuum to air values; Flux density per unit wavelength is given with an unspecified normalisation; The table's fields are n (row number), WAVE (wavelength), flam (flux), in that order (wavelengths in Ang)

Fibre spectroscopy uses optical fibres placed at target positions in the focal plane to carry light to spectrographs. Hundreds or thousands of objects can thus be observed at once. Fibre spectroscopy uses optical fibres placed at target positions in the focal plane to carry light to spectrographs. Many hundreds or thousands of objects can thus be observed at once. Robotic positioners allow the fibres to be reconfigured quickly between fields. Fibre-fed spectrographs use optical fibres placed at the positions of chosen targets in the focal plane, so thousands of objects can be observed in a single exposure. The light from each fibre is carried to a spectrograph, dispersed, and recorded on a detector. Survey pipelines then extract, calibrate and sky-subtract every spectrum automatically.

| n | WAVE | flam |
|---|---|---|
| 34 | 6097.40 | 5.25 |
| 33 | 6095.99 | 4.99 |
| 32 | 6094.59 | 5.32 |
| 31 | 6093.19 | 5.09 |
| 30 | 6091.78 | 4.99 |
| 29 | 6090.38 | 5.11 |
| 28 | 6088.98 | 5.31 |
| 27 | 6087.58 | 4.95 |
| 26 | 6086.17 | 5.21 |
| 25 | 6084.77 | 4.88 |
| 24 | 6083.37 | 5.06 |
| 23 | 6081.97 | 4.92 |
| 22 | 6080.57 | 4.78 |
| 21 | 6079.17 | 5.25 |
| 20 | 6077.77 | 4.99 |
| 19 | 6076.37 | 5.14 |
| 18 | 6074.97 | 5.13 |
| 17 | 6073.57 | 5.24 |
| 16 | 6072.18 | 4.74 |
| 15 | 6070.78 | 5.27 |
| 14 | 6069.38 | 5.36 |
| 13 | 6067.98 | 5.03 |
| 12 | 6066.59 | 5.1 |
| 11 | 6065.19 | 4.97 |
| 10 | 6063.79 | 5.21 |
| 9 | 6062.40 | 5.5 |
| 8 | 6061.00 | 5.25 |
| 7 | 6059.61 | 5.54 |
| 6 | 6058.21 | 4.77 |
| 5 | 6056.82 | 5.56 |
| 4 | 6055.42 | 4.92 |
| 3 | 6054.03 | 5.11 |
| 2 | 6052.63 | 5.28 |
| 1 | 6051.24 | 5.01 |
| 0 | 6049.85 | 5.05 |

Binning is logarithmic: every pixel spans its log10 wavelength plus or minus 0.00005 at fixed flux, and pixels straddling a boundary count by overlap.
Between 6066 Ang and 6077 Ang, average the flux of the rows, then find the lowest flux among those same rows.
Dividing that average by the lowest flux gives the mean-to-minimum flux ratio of 1.08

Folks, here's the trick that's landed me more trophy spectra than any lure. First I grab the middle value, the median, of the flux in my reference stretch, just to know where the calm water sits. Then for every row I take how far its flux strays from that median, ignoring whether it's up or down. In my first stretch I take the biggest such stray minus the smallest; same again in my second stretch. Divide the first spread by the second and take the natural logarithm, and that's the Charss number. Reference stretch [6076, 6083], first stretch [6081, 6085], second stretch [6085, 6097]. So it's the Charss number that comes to -2.1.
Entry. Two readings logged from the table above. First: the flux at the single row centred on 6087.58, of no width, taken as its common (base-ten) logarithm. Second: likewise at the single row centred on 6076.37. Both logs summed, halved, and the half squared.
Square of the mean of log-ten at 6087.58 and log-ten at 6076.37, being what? 0.494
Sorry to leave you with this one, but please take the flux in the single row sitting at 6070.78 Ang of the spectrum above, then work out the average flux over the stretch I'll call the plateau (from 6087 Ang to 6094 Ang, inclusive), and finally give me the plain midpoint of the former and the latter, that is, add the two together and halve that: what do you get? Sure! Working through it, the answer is 5.18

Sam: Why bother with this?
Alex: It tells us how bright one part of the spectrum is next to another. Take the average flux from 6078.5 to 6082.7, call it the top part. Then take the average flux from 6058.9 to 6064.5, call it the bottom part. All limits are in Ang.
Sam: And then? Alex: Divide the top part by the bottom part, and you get 0.93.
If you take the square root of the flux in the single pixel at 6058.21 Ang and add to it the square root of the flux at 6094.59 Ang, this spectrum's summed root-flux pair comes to 4.49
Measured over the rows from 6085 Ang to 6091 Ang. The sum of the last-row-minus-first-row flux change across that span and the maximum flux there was 5.21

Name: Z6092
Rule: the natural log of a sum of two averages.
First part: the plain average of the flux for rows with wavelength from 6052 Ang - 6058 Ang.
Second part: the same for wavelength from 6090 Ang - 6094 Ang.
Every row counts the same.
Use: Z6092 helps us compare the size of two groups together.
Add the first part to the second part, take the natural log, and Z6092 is 2.33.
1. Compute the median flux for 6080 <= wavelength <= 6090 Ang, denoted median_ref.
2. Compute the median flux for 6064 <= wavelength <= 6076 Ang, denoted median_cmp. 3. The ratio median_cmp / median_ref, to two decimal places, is 1.03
